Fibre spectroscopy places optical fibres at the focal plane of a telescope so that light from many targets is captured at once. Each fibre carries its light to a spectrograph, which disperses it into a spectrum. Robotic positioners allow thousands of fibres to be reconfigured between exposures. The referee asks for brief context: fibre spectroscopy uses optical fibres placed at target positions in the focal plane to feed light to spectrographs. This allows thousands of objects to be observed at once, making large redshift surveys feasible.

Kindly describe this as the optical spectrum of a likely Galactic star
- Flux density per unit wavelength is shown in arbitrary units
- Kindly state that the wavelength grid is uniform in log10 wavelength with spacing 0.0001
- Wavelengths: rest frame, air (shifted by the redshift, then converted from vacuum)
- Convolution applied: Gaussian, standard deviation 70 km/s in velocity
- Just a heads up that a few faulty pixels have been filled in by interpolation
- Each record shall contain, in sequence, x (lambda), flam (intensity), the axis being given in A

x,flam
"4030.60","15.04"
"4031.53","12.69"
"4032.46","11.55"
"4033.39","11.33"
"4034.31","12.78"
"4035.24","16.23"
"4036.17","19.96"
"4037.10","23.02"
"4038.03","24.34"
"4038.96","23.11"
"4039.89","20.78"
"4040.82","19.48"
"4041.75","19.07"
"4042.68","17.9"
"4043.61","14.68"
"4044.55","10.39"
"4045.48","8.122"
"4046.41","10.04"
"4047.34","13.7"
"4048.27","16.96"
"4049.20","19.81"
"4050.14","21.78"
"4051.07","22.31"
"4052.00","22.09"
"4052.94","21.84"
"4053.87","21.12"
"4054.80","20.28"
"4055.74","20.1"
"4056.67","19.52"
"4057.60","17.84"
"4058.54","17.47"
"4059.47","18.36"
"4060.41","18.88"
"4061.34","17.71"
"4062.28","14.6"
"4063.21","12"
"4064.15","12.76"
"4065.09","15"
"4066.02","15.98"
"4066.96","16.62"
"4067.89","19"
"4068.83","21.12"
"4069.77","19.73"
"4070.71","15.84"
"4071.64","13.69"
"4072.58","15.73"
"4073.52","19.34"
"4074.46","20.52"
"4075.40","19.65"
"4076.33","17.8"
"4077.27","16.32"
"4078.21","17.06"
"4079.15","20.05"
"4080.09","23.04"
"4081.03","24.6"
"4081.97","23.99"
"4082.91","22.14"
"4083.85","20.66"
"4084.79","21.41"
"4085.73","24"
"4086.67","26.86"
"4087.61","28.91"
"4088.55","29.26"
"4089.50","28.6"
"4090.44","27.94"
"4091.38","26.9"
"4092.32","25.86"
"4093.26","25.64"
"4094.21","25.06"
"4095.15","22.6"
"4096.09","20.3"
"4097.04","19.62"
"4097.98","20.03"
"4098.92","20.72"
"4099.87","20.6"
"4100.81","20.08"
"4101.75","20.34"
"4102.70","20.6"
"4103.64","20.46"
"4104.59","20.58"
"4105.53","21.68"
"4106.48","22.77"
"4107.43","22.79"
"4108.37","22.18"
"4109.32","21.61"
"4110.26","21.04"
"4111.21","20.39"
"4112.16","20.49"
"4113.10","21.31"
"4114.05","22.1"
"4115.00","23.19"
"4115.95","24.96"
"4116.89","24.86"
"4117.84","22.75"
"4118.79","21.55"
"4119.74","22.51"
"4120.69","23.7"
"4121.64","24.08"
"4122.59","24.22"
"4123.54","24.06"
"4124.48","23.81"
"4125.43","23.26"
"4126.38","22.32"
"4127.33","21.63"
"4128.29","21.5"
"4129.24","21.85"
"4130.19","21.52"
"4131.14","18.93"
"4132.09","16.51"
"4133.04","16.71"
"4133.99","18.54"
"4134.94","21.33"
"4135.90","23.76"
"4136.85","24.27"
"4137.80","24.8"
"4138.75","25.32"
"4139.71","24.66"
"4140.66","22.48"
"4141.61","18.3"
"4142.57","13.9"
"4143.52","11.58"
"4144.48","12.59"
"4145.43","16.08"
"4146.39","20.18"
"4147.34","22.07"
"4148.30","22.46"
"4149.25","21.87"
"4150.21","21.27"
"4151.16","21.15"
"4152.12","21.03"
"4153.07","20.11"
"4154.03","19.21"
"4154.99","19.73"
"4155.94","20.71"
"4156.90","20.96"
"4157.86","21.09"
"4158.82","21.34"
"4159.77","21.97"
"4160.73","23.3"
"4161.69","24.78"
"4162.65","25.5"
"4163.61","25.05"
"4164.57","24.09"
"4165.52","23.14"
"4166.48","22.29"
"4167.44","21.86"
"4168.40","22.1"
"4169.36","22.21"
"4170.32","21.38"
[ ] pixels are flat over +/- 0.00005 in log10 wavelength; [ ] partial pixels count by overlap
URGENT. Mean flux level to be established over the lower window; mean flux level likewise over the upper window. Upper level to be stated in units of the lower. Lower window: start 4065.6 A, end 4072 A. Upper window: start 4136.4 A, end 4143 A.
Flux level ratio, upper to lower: 1.26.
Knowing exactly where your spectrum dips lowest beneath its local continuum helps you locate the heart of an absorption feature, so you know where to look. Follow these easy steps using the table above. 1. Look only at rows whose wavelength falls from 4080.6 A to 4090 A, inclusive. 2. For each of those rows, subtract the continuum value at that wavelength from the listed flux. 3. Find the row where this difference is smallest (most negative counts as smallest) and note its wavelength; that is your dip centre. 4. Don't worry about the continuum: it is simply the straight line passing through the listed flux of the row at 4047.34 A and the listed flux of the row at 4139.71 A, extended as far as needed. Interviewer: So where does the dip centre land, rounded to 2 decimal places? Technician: 4083.85 A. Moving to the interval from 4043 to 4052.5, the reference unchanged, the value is 4045.48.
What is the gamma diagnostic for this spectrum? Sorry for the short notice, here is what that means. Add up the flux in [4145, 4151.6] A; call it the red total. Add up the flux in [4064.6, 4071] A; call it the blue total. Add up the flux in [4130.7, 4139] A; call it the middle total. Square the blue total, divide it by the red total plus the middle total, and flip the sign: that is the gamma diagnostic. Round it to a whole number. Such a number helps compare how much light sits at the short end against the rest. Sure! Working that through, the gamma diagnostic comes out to -45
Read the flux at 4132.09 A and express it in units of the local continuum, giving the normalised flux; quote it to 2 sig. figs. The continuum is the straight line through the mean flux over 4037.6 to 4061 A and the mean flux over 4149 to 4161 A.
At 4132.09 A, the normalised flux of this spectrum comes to 0.81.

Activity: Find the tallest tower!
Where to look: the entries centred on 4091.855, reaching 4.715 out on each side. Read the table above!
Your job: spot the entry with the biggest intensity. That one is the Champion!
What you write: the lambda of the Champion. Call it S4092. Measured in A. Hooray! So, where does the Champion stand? 4088.55 A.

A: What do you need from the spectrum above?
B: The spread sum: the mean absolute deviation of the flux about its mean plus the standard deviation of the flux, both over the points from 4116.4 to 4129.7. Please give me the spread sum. 2.1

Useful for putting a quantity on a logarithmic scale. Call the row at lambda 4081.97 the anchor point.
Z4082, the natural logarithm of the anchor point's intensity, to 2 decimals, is 3.18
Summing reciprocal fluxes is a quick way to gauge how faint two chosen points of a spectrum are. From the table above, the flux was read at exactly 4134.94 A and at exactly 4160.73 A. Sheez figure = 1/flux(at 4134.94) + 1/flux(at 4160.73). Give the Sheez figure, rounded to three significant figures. 0.0898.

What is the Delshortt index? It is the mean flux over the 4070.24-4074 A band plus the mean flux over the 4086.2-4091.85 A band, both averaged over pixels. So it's 44.2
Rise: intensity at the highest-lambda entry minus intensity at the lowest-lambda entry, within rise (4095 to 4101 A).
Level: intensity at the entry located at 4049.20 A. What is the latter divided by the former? -8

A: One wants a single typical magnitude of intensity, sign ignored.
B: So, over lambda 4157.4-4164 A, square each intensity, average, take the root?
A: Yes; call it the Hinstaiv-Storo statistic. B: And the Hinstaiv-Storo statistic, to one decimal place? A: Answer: 23.4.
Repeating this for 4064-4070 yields 17.4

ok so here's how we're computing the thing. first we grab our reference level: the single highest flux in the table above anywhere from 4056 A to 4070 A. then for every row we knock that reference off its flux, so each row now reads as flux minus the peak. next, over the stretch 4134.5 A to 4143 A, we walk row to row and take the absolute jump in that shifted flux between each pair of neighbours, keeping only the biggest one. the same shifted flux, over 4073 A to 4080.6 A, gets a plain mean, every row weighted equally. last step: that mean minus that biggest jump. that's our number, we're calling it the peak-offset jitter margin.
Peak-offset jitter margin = -6.3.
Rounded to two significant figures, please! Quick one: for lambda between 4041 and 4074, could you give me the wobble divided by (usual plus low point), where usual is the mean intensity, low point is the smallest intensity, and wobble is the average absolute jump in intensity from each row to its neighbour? 0.070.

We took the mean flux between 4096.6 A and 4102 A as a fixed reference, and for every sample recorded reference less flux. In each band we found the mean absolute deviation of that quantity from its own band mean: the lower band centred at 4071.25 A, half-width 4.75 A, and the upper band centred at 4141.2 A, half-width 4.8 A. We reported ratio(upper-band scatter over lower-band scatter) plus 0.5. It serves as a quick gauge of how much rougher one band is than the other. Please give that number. 2.8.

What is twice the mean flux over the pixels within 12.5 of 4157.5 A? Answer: 43.5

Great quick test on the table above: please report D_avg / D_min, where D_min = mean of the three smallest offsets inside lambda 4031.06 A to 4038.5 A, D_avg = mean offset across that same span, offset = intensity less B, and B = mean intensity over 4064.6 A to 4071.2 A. 0.2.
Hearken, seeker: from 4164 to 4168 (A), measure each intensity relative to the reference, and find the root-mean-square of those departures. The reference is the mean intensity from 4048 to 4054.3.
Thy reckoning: 2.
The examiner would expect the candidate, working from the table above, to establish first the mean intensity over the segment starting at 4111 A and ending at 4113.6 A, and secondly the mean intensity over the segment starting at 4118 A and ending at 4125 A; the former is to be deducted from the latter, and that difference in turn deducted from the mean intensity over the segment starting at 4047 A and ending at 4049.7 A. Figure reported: 14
